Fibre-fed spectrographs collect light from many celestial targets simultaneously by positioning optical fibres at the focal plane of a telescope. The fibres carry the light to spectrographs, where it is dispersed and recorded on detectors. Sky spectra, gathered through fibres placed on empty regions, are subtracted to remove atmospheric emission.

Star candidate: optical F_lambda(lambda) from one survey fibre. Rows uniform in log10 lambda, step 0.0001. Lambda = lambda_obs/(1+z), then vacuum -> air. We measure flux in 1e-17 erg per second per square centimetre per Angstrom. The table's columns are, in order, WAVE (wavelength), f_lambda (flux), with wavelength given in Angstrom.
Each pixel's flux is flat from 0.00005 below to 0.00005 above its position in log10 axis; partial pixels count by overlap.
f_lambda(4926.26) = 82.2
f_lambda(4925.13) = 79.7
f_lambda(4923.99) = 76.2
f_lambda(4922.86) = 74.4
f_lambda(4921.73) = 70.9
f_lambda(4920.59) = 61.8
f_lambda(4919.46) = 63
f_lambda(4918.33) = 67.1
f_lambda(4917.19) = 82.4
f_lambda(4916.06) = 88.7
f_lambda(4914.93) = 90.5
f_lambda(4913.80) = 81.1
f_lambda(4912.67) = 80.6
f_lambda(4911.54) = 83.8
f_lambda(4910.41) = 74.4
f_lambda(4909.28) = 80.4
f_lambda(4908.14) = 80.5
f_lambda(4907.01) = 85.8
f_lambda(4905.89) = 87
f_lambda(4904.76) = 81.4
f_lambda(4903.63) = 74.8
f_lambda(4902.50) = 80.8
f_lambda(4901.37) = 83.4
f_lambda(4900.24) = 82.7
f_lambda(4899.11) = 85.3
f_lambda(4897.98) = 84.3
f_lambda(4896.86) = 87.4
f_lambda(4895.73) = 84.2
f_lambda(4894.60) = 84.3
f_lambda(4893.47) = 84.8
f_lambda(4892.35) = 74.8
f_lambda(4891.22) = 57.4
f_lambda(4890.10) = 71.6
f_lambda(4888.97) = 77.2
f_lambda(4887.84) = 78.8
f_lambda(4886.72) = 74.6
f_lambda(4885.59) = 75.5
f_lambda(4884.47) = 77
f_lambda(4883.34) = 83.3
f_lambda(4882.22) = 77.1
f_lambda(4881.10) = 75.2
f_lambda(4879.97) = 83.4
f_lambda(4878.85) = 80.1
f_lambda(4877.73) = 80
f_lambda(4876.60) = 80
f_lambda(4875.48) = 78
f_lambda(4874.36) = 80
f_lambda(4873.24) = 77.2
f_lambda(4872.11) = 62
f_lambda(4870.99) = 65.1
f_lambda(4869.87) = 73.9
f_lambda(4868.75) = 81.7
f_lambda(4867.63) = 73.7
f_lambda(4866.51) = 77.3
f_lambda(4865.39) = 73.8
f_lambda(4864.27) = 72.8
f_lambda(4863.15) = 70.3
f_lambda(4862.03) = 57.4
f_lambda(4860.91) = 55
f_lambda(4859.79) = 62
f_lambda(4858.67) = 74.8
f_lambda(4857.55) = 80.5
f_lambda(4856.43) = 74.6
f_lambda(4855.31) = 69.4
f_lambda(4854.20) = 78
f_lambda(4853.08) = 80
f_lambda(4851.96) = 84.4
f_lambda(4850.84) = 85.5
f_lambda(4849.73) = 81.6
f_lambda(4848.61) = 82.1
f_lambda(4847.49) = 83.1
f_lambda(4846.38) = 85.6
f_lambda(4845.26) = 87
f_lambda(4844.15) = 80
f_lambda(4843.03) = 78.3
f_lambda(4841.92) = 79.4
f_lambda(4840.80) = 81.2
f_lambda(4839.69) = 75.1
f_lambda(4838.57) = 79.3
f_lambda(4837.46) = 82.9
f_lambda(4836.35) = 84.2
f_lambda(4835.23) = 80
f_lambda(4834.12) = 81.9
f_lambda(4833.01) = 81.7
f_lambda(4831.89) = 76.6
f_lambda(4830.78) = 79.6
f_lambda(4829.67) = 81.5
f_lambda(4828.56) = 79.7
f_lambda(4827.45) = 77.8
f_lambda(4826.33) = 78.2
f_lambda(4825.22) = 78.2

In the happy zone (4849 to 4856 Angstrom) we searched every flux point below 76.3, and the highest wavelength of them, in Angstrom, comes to 4855.31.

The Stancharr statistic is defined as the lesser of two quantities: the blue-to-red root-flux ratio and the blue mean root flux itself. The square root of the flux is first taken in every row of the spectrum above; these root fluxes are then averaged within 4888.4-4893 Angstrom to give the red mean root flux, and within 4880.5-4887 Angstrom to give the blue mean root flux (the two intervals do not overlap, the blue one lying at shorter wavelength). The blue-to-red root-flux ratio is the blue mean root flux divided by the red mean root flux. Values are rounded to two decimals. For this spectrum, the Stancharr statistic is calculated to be 1.05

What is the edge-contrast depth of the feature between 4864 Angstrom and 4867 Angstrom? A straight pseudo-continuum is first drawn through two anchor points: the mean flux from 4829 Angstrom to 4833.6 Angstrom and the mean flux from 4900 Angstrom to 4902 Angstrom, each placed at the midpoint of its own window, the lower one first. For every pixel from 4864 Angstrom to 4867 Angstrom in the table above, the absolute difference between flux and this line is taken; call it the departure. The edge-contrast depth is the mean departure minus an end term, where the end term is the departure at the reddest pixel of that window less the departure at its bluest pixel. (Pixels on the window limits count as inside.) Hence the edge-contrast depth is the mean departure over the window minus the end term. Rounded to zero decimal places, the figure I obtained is 11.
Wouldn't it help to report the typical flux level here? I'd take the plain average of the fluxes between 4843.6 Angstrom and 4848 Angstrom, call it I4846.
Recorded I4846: 84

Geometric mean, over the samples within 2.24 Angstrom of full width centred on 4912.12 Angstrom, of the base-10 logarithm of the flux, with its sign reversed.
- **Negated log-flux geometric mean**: -1.91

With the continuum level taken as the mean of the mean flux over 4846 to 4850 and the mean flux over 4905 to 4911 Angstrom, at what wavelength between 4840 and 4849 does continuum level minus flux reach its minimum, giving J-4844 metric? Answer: 4845.26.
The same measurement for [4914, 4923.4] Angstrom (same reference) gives 4914.93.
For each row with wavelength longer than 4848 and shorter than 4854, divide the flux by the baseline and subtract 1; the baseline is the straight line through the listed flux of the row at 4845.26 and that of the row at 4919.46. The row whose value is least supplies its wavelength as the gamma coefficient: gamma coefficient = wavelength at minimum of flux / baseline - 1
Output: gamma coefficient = 4853.08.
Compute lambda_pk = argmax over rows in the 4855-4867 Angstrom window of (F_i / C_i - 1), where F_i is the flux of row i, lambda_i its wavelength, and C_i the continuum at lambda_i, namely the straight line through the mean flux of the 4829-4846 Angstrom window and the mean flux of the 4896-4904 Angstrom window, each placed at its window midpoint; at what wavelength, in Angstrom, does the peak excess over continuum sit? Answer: 4857.55 Angstrom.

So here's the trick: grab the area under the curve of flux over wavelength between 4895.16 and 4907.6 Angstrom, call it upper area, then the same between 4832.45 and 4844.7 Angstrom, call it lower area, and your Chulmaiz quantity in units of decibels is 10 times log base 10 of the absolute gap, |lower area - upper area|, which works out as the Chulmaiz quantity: 17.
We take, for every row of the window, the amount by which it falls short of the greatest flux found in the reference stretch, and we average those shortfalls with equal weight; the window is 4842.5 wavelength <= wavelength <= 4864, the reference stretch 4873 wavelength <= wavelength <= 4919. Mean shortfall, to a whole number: 14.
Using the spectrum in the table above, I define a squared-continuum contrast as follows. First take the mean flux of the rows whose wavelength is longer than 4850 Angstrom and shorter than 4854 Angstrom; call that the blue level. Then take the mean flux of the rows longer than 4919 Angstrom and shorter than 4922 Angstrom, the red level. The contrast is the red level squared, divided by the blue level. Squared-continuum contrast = 51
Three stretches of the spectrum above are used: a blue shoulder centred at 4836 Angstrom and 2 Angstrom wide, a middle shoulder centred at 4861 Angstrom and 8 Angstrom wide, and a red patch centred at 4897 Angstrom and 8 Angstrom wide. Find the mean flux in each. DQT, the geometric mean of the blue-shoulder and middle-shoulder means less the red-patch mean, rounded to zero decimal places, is -10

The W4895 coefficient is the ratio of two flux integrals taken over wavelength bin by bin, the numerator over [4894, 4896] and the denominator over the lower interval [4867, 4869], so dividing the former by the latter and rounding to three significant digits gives 1.09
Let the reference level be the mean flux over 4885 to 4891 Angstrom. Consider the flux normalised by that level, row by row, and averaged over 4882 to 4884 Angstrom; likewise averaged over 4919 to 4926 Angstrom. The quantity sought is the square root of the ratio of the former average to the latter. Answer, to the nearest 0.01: 1.06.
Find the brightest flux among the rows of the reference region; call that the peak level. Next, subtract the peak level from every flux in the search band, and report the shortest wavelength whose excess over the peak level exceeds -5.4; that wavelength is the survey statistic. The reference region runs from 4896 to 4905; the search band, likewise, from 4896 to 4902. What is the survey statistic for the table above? 4896.86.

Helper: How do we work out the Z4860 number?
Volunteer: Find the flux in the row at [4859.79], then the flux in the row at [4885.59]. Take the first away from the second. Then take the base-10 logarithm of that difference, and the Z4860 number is 1.1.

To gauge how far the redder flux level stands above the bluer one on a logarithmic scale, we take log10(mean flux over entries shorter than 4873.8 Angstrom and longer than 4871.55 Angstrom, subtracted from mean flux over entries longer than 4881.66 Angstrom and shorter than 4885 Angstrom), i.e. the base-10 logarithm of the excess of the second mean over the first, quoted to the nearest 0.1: 1.0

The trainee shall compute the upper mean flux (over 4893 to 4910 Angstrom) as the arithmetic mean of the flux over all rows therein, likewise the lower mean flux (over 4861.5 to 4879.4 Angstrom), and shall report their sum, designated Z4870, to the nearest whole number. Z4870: 157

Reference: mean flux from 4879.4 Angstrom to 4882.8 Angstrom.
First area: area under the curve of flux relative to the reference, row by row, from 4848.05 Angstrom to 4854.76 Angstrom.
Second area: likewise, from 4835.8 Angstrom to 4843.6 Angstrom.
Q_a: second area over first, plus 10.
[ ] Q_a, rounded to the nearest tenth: 11.1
